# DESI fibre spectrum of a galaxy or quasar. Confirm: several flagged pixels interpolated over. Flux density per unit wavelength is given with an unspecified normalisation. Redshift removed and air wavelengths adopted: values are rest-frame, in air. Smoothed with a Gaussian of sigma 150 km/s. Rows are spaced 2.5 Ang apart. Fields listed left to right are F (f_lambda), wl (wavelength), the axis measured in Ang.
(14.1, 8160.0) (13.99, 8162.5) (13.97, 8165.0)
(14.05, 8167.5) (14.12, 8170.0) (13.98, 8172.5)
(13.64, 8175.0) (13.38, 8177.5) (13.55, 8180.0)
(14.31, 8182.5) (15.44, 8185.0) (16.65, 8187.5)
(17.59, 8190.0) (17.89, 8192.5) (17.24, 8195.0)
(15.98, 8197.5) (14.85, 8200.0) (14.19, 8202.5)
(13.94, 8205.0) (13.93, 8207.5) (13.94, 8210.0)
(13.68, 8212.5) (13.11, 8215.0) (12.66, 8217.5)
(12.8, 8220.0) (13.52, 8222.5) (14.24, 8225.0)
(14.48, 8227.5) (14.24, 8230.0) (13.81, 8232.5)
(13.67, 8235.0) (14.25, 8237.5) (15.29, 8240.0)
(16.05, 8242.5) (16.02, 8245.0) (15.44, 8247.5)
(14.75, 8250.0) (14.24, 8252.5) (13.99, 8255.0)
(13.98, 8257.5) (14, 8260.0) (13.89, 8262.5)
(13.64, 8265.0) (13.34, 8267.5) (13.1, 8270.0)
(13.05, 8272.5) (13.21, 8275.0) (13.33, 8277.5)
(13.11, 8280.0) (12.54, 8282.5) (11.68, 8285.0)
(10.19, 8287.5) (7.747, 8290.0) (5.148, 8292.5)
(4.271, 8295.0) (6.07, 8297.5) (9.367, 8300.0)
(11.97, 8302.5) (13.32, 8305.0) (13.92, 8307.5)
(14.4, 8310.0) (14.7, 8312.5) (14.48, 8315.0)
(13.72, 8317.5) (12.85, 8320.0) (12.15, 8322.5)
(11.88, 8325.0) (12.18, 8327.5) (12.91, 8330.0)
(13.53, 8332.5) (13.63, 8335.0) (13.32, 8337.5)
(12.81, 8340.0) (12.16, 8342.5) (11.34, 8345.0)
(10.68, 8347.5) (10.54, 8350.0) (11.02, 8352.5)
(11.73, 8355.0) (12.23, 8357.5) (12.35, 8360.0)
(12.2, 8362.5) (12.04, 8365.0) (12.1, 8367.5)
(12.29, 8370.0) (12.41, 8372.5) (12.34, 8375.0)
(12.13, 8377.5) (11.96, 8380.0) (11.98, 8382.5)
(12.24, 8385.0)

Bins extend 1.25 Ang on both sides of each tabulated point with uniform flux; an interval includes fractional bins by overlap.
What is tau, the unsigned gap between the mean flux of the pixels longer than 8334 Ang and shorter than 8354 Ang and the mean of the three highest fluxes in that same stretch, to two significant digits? 1.3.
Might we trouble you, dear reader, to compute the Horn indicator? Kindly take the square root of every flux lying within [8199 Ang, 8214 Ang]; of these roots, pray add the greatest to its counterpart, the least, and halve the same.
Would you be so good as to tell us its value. 3.78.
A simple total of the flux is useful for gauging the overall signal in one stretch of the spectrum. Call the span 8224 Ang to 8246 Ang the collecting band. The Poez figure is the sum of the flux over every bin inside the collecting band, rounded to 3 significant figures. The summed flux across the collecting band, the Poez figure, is 132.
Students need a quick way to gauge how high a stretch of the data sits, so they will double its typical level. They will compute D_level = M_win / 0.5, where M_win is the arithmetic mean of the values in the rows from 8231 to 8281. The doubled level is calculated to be 28.2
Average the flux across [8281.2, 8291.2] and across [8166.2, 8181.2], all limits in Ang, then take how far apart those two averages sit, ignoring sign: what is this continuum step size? 3.2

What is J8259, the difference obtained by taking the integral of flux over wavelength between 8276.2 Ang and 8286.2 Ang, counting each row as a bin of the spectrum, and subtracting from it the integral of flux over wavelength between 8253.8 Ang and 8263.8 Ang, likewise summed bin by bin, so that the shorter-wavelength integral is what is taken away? -13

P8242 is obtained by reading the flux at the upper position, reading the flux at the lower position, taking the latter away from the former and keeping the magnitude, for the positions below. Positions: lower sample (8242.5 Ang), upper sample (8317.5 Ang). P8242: 2.3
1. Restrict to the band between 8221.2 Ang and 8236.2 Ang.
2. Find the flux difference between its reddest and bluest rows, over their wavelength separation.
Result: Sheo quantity 0.012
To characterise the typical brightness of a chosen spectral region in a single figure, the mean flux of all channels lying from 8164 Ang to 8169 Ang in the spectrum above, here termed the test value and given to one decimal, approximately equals 14.0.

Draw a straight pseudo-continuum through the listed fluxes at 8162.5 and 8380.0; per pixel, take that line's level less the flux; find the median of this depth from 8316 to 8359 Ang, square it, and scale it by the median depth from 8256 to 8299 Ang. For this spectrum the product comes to 0.00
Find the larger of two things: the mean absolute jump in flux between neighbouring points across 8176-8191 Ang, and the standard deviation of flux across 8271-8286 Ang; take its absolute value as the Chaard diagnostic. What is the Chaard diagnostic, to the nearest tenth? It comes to 0.8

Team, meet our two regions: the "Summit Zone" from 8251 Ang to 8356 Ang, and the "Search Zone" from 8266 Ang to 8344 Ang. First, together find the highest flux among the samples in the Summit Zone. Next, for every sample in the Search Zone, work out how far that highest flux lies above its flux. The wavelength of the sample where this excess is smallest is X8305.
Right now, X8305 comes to 8312.5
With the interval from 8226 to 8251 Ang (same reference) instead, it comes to 8242.5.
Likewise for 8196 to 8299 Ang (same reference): 8242.5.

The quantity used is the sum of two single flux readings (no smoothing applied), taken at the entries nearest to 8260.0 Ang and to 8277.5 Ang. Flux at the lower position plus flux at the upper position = 27.3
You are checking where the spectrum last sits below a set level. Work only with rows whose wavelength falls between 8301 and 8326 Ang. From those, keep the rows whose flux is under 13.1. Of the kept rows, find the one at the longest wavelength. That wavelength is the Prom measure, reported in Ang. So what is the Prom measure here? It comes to 8325.0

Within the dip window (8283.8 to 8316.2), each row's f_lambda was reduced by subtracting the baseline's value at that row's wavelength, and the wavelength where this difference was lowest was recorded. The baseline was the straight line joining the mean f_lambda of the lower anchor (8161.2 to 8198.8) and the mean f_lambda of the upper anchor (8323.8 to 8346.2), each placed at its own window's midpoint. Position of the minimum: 8295.0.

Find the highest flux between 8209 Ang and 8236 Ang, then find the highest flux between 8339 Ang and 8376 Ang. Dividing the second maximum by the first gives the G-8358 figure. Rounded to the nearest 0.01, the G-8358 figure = 0.88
